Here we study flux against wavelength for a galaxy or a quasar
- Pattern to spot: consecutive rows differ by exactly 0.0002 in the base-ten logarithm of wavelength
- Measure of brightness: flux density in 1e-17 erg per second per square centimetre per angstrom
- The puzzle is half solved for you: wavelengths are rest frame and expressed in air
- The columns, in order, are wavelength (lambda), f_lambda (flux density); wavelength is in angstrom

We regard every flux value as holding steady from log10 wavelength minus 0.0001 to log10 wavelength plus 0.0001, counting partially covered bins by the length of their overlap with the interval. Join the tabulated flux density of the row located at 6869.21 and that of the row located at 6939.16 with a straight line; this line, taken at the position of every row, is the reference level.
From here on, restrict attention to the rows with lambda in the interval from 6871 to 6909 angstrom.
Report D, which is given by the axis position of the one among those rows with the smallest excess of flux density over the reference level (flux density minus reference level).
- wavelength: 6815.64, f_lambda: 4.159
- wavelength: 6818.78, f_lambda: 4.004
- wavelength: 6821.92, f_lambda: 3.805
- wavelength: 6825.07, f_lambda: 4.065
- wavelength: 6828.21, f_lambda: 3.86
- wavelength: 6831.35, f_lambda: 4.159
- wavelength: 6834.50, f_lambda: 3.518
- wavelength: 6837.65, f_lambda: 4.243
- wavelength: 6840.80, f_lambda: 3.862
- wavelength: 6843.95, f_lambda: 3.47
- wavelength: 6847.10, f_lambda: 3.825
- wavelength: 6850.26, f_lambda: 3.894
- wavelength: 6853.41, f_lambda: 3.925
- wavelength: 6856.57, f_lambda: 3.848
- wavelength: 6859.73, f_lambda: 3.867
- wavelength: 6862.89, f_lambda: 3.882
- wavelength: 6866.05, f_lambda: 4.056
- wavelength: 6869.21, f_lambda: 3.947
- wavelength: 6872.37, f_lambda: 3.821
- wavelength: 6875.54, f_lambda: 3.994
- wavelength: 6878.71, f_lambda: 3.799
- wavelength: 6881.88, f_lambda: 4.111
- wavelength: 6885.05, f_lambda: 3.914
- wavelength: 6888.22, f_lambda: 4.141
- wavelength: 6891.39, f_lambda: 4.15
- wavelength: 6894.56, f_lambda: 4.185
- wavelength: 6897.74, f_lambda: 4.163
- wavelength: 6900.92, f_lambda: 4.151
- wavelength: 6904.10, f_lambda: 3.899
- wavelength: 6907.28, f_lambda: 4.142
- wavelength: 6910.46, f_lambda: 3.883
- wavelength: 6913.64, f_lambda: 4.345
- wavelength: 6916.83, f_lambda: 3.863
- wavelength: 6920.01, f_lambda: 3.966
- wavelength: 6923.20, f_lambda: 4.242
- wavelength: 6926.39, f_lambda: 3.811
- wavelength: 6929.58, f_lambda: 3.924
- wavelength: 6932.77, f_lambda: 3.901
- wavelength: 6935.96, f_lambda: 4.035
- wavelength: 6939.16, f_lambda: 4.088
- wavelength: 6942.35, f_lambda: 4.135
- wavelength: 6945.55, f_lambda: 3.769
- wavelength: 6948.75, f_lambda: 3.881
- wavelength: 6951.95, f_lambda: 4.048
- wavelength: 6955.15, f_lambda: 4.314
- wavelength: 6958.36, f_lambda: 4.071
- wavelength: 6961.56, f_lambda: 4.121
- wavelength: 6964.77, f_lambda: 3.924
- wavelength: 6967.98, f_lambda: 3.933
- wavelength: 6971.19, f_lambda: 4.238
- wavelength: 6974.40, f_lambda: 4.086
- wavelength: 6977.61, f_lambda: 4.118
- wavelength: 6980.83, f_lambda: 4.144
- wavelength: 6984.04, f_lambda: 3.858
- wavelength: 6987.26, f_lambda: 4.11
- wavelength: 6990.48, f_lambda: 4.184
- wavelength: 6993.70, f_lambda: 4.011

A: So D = 6878.71 angstrom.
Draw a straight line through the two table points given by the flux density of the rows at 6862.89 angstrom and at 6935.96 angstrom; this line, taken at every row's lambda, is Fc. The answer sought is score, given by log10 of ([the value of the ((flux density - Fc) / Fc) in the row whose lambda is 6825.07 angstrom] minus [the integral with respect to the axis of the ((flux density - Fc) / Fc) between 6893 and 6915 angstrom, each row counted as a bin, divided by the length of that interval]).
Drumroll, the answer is -1.47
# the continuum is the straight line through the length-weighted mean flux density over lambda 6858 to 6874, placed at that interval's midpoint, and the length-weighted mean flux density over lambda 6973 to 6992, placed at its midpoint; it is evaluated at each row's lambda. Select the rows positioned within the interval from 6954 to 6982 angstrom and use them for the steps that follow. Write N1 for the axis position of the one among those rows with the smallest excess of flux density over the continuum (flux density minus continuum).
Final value 6964.77 angstrom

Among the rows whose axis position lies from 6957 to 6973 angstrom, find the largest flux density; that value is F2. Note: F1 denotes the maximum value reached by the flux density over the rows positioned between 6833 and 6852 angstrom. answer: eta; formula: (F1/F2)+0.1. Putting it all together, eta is 1.10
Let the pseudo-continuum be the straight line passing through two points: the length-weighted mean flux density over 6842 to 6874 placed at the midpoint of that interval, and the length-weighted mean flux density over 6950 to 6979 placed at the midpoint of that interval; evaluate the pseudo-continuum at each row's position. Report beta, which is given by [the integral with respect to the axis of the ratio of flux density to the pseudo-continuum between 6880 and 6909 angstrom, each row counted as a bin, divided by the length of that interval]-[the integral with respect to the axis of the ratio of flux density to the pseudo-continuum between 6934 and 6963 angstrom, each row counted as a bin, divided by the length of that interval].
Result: 0.041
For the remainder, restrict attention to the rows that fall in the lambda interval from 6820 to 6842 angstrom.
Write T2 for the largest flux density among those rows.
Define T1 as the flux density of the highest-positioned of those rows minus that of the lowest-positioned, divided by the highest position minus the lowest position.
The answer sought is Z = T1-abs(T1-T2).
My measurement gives -4.24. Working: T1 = 0.003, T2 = 4.243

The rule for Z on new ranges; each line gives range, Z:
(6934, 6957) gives -4.28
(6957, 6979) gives -4.23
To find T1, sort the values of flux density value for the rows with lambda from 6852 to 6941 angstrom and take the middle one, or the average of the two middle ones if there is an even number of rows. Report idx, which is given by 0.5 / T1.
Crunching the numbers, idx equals 0.126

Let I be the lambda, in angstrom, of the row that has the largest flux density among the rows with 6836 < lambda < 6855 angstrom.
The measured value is 6837.65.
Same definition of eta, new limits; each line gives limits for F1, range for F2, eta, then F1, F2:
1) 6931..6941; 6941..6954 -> 1.09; 4.088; 4.135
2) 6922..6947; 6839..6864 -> 1.18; 4.242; 3.925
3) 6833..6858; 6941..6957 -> 1.08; 4.243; 4.314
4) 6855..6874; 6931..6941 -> 1.09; 4.056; 4.088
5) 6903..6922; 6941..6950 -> 1.15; 4.345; 4.135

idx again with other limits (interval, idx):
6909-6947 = 0.127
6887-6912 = 0.121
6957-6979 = 0.122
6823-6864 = 0.129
